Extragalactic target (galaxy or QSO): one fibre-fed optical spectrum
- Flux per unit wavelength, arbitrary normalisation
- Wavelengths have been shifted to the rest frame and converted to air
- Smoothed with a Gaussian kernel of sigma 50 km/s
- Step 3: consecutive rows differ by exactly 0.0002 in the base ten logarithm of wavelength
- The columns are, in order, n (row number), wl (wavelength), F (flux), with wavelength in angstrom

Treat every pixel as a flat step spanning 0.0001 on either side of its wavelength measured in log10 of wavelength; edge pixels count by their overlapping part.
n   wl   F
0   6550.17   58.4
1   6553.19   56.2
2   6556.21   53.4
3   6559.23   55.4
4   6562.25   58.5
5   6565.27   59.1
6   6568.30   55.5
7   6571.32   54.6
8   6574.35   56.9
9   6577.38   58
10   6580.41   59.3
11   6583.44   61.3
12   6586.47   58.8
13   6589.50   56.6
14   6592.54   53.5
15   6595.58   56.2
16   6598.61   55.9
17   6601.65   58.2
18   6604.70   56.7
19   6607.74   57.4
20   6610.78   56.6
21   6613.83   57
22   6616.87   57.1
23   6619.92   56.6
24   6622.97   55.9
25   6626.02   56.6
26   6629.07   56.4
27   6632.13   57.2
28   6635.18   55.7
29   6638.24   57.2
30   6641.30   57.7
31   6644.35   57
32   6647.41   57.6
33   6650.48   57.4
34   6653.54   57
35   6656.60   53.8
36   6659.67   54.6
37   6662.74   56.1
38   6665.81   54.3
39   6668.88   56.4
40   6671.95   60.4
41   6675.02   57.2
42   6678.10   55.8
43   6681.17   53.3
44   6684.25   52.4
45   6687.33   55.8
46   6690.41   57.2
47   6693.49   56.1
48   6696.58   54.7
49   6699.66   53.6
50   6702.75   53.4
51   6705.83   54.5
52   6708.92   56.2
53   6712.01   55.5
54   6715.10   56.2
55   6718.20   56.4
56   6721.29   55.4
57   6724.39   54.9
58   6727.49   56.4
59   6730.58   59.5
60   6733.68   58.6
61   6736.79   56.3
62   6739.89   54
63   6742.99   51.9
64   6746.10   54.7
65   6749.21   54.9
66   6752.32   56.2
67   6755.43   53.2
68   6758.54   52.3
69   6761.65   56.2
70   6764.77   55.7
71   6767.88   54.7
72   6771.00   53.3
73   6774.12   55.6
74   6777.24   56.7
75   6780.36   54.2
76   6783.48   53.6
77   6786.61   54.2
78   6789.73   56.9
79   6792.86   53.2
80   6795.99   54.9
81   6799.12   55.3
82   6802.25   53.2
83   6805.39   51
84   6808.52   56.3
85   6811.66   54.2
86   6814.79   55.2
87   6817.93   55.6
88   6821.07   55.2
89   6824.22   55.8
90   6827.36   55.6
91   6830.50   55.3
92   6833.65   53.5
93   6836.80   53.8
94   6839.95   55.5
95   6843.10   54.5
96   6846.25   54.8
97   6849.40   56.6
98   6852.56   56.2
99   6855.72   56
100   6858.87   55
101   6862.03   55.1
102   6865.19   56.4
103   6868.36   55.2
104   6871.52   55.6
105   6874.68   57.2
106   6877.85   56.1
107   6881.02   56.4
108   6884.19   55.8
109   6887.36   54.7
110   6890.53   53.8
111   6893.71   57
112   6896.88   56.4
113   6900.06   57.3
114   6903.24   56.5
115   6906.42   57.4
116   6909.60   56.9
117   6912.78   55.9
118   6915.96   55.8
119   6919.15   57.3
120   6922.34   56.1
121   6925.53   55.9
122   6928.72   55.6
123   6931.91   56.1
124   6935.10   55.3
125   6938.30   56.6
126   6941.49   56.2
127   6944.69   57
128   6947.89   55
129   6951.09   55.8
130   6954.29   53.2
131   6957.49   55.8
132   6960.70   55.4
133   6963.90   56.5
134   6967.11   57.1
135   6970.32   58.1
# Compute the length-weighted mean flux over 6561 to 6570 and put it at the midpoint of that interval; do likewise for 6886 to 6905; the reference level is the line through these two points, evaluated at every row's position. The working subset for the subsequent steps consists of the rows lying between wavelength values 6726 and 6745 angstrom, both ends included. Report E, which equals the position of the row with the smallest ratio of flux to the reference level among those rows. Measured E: 6742.99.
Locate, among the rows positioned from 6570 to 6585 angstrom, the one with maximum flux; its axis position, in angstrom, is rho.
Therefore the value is 6583.44 angstrom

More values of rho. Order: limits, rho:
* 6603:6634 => 6607.74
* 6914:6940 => 6919.15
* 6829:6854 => 6849.40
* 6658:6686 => 6671.95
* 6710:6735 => 6730.58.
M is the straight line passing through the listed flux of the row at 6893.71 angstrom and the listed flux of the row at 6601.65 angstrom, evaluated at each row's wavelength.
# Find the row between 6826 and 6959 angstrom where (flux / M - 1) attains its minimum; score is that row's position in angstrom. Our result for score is 6833.65 angstrom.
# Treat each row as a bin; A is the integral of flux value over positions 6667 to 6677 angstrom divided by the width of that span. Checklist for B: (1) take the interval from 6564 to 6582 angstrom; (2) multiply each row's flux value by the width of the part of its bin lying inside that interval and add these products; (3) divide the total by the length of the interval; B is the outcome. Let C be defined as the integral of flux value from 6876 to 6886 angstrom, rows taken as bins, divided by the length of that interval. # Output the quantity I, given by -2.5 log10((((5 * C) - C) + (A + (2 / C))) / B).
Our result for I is -1.73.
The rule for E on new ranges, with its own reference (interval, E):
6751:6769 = 6758.54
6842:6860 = 6843.10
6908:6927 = 6915.96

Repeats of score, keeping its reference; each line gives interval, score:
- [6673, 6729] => 6684.25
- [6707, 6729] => 6724.39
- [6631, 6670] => 6656.60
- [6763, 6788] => 6771.00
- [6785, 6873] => 6805.39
